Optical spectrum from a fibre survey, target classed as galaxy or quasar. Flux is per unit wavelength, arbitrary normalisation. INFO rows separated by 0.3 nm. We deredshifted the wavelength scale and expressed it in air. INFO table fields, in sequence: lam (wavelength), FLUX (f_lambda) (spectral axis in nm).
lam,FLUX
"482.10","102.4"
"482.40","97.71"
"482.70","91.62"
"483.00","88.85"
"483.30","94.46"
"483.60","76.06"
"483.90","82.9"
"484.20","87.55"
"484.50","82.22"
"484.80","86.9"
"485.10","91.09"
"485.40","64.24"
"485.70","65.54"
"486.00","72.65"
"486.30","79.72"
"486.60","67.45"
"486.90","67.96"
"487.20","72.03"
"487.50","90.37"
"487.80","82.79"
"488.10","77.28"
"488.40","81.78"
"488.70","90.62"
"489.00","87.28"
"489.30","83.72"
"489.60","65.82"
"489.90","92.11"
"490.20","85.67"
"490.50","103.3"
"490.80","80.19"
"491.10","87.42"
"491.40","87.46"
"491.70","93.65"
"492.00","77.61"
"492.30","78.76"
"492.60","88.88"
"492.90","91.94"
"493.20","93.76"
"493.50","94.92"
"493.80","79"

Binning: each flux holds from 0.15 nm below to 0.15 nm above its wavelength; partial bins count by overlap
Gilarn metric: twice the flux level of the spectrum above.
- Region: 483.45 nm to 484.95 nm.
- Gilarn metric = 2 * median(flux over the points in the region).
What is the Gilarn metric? 166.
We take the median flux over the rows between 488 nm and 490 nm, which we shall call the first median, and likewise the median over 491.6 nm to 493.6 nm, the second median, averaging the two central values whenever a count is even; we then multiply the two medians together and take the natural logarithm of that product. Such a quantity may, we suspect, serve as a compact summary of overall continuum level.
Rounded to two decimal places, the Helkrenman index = 8.95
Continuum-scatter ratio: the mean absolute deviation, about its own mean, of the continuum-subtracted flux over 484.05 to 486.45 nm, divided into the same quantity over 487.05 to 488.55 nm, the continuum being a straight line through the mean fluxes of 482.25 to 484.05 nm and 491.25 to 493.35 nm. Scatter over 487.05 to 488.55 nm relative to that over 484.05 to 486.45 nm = 0.59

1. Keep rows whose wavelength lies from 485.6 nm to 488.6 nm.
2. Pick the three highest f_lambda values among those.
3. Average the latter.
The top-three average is 85.0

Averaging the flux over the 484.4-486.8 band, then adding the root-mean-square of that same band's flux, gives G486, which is 153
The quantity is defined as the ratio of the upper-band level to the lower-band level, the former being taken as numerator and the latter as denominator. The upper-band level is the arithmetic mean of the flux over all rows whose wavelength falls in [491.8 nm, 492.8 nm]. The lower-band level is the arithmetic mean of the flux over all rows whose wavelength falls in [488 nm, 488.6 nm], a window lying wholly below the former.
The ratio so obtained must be 1.03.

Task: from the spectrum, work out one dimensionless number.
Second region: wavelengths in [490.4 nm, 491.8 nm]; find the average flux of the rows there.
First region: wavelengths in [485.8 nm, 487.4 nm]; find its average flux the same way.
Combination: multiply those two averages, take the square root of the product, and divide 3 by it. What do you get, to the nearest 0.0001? 0.0372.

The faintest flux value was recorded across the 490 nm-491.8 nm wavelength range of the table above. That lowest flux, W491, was 80.19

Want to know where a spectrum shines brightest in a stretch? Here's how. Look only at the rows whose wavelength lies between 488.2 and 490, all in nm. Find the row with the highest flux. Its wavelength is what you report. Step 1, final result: 489.90 nm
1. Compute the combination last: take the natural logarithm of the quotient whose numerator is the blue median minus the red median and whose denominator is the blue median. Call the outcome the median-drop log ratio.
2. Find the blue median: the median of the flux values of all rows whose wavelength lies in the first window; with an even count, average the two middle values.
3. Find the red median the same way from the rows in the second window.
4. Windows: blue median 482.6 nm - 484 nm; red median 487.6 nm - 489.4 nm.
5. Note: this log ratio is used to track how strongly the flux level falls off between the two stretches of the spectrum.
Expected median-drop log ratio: -2.8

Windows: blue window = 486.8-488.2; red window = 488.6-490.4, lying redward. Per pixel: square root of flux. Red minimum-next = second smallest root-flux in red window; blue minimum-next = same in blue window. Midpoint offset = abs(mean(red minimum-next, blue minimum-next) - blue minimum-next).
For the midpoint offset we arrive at 0.33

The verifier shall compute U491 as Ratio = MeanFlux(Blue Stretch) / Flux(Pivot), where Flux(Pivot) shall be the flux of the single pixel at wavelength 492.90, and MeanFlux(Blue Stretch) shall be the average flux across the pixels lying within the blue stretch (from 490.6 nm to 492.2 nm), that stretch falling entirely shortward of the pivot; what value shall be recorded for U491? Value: 0.93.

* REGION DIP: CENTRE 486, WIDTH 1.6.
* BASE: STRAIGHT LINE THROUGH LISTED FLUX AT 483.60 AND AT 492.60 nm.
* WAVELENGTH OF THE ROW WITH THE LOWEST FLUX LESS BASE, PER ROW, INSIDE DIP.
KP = 485.40 nm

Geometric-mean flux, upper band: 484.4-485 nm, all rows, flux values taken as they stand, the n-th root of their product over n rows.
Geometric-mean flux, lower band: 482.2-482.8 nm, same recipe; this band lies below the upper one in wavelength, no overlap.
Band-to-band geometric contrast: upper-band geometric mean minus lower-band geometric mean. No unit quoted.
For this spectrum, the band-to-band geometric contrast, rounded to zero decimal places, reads -10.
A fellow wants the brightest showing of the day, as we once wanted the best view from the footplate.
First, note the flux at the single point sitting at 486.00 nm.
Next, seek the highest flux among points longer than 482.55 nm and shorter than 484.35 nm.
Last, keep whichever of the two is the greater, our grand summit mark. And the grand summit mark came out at 94.5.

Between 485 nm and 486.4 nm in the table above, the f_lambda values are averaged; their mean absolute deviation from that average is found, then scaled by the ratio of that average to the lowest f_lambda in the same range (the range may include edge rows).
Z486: 10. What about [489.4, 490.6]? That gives 14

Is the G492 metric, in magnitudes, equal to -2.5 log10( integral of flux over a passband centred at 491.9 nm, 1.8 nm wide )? -5.47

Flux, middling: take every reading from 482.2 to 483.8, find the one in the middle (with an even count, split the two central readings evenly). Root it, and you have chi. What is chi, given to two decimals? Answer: 9.57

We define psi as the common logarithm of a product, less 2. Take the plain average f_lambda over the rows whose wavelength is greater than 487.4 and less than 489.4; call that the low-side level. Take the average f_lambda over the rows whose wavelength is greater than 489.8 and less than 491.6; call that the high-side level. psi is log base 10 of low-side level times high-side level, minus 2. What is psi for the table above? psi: 1.88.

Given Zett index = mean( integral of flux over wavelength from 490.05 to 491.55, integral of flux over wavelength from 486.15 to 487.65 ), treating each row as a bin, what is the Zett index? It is 123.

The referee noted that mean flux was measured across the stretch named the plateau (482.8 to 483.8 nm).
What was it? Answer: 86.5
